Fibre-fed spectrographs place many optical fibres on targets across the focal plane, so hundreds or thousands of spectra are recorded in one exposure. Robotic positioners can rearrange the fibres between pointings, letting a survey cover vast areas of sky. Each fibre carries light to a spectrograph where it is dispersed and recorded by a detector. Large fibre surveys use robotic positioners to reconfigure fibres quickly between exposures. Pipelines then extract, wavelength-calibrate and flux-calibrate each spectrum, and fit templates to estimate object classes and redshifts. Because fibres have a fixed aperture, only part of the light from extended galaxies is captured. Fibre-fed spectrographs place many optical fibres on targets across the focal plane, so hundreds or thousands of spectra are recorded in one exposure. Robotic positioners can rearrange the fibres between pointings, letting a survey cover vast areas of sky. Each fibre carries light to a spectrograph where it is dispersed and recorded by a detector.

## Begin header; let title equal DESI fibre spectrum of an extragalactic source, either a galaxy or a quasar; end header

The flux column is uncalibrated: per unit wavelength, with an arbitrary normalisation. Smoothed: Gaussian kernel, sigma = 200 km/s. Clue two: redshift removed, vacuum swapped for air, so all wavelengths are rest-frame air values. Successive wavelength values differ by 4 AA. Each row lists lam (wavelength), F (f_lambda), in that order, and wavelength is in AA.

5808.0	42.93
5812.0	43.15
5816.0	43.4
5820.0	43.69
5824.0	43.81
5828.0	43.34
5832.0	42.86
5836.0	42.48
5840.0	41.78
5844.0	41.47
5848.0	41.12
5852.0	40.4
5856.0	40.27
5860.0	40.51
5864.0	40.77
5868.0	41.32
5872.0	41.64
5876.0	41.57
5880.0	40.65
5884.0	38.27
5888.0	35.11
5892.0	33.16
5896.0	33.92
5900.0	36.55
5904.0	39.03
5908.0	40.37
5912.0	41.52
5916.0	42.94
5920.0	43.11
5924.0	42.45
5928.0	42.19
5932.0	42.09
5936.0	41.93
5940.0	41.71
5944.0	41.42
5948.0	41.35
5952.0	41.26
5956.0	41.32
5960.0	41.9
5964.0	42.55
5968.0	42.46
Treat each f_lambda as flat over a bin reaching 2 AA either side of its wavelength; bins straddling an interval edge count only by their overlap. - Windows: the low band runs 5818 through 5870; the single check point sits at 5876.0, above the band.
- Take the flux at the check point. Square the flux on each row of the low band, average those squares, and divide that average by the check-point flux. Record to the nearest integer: 42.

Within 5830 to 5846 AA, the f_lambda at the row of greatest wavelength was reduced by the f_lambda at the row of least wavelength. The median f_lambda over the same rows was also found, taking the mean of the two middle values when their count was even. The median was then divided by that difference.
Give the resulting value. -30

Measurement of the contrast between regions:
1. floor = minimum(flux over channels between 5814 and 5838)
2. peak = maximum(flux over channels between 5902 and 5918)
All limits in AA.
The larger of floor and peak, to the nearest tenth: 42.9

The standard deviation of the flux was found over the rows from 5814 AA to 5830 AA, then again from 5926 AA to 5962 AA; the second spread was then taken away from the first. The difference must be -0.1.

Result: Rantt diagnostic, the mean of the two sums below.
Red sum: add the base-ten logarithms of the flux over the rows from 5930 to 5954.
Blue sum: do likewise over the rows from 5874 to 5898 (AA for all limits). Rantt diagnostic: 10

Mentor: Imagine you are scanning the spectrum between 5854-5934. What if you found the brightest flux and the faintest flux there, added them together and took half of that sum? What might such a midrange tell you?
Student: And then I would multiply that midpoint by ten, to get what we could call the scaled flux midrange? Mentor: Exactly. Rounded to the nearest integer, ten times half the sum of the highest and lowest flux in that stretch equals 381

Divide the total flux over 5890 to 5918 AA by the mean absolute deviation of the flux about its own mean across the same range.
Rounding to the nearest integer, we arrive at 85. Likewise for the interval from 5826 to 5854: 352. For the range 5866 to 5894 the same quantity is 96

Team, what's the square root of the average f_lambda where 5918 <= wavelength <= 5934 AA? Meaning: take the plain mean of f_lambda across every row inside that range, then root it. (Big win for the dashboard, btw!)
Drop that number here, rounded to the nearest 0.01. 6.52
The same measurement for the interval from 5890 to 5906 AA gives 5.97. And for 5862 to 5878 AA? 6.43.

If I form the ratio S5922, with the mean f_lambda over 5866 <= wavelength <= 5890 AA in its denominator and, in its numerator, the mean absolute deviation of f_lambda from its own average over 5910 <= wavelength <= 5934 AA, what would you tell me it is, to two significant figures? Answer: 0.011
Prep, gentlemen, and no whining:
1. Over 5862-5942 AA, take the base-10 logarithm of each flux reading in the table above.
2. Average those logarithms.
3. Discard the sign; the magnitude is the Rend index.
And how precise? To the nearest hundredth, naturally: 1.60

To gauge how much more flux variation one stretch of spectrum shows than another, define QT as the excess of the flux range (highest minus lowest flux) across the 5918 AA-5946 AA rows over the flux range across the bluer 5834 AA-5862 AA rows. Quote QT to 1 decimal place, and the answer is -0.5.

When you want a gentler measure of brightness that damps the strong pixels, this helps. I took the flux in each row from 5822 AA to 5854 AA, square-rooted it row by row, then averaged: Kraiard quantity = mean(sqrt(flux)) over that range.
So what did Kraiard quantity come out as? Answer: 6.49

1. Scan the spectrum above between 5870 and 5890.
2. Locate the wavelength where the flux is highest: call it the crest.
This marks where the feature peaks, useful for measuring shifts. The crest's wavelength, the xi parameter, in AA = 5872.0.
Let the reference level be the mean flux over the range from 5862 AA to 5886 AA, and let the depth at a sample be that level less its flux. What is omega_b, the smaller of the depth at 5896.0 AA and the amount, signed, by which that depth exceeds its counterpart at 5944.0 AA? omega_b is 6.8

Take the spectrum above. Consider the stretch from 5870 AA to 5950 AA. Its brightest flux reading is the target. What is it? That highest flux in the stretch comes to 43.11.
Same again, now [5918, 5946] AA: 43.11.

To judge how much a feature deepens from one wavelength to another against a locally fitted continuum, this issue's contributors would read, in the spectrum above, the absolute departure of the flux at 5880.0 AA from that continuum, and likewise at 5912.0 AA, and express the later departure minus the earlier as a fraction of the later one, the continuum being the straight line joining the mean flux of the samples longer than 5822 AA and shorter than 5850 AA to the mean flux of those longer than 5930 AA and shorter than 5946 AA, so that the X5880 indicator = -2.5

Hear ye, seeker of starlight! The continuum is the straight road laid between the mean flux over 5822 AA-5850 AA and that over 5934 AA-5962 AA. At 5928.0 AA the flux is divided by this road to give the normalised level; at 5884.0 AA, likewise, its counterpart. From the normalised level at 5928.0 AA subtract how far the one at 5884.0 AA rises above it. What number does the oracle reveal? 1.11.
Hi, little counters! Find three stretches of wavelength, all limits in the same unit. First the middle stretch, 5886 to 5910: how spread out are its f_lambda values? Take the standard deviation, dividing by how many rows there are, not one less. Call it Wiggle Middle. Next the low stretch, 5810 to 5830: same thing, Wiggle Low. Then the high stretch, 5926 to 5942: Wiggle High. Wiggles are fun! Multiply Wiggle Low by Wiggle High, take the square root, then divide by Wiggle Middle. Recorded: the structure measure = 0.08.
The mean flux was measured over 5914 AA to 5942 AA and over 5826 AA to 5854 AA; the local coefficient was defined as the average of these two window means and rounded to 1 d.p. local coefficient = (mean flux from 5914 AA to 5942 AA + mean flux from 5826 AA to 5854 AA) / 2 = 42.1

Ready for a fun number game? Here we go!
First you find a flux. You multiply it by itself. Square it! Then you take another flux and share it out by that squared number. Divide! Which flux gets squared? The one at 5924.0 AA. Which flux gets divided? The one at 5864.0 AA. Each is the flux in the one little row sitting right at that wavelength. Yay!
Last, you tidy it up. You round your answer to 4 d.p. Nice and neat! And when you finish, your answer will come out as 0.0226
